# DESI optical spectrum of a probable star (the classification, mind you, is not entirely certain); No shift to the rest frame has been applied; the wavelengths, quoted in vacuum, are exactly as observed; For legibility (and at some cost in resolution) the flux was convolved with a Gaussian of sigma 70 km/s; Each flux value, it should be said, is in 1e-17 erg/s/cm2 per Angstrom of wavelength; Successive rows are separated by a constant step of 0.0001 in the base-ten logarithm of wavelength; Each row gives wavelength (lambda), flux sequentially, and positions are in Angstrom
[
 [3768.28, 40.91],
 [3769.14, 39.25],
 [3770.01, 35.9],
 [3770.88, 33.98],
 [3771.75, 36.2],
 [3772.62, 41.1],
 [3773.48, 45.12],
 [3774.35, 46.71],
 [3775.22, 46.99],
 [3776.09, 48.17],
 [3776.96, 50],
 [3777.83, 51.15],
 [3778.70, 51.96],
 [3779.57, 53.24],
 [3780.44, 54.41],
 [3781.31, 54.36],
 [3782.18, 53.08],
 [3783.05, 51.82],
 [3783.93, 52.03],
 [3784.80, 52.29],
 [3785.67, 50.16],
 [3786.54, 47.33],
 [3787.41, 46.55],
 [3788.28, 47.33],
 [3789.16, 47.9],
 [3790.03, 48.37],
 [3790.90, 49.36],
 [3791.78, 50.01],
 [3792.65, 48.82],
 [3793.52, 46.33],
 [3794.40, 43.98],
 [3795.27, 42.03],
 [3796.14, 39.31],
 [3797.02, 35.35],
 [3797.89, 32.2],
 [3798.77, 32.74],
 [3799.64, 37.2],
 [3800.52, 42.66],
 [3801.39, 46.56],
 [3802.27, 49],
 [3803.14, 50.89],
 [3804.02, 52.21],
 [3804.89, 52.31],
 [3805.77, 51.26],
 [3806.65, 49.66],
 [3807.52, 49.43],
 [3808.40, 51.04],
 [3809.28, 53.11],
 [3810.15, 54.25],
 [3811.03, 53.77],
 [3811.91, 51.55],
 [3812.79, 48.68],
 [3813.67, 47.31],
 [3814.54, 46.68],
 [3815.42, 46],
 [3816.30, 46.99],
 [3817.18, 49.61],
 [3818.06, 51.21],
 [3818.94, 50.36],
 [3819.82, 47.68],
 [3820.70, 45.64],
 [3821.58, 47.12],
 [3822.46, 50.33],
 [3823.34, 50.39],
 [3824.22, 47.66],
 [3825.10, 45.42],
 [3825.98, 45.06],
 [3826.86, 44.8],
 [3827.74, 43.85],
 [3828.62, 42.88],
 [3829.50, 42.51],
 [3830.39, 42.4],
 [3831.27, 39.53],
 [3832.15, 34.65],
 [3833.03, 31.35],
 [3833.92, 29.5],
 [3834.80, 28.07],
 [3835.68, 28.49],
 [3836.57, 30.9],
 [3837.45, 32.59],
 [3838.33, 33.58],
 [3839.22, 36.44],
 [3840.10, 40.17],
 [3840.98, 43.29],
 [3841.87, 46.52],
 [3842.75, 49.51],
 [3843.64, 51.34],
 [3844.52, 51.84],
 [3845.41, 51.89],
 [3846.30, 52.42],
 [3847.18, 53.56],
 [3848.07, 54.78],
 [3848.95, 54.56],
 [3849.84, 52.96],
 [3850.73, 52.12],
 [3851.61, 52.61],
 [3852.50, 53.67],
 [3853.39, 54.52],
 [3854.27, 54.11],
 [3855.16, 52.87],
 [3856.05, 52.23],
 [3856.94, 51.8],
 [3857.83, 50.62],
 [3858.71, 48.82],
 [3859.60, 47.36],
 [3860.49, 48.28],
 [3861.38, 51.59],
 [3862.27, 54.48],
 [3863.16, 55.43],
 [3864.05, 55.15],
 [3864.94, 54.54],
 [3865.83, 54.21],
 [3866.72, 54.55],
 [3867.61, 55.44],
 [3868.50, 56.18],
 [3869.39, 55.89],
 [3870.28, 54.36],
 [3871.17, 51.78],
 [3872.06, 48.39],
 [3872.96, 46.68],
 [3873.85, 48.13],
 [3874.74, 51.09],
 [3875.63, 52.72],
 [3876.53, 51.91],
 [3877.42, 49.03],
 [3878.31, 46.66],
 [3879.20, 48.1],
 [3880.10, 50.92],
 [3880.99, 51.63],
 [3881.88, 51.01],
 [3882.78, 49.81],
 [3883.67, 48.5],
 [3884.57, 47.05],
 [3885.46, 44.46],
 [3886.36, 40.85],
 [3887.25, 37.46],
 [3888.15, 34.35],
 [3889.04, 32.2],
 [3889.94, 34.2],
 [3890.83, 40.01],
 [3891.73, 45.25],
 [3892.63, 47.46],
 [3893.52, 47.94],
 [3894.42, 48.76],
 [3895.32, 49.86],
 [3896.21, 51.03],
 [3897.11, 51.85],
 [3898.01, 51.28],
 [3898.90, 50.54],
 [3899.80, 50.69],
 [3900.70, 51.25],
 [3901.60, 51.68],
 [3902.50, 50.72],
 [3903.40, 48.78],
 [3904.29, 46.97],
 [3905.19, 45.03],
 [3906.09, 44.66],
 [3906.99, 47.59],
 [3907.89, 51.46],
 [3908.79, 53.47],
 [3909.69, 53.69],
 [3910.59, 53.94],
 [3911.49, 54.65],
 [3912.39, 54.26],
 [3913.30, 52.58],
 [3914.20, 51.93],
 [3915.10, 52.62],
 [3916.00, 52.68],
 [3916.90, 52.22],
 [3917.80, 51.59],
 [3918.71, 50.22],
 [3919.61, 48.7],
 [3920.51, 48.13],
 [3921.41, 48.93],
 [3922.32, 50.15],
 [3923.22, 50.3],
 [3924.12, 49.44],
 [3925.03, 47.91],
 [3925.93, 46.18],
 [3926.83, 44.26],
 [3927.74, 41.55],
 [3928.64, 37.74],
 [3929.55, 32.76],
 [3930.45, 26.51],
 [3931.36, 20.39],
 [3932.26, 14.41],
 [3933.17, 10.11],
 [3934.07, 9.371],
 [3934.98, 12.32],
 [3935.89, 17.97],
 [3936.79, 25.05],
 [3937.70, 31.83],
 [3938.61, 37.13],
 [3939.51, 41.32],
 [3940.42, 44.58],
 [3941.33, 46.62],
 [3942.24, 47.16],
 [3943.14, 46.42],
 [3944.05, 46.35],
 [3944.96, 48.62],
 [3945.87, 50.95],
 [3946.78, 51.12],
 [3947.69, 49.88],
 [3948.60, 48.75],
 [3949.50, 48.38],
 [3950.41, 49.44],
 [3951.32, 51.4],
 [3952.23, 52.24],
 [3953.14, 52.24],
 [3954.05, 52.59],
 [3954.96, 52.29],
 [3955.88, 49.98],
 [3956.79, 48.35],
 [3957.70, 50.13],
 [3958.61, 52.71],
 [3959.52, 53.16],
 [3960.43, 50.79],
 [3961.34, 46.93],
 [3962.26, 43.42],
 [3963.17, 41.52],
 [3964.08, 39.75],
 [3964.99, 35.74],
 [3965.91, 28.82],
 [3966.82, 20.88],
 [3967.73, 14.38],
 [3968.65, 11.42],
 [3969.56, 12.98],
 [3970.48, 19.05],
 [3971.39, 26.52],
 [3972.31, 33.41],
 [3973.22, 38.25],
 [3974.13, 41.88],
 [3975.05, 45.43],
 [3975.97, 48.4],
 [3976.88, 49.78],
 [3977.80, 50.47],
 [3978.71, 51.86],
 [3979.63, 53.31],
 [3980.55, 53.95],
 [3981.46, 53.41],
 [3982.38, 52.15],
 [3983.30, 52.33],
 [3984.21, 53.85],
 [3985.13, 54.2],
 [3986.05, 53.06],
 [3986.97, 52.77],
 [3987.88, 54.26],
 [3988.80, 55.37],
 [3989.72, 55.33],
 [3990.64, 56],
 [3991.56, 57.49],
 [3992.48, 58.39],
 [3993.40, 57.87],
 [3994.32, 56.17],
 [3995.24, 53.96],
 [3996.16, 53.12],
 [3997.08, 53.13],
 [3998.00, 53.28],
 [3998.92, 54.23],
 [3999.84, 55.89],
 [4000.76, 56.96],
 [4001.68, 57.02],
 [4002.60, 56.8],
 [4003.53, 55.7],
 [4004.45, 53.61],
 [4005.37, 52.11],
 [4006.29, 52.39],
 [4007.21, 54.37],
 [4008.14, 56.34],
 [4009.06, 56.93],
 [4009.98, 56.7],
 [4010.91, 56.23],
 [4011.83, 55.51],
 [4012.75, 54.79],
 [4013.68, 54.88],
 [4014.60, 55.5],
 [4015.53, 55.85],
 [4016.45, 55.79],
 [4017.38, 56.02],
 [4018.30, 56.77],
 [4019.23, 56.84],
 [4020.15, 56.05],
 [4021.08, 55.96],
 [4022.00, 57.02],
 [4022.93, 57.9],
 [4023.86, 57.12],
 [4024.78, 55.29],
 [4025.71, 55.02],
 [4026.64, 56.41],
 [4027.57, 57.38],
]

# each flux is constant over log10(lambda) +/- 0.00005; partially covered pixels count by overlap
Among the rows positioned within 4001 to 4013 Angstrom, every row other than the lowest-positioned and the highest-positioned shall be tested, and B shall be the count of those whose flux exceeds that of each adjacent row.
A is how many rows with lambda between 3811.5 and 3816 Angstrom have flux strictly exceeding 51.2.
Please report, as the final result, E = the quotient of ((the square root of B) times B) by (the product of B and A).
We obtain 1.00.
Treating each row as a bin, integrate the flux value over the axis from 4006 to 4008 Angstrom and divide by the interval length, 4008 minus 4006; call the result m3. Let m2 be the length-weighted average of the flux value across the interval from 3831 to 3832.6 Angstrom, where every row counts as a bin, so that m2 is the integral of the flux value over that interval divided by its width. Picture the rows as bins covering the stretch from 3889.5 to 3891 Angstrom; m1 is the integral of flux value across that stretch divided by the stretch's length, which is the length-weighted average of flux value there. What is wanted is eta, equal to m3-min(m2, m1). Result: 17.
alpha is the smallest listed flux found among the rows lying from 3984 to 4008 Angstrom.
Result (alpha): 52.11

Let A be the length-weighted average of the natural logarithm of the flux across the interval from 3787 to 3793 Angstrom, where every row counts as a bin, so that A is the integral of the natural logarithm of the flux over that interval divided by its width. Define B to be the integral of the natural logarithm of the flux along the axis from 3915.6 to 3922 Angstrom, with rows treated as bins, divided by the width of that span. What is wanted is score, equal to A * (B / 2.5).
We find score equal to 6.07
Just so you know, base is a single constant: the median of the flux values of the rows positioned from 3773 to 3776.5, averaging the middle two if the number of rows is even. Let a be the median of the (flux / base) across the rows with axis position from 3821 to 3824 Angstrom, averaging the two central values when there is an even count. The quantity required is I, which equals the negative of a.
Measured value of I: -1.07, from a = 1.07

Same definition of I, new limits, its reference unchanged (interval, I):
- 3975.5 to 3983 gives -1.11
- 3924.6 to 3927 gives -0.99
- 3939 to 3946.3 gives -0.99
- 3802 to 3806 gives -1.09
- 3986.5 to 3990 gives -1.17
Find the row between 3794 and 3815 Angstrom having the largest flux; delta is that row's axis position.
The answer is 3810.15 Angstrom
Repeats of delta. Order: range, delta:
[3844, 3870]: 3868.50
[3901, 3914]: 3911.49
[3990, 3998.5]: 3992.48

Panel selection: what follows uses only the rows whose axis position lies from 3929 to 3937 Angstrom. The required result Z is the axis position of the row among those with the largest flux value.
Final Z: 3929.55 Angstrom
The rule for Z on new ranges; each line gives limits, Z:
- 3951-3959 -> 3958.61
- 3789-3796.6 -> 3791.78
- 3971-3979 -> 3978.71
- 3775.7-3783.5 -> 3780.44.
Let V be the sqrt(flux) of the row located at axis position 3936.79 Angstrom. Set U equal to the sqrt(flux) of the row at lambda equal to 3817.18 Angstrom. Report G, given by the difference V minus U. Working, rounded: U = 7.0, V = 5.0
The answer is -2.0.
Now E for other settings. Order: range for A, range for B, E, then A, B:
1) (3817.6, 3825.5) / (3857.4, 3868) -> 1.00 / 1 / 1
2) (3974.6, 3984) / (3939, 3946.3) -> 0.17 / 6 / 1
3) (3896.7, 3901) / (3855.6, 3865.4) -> 0.33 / 3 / 1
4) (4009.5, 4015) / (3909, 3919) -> 0.24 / 6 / 2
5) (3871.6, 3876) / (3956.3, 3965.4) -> 1.00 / 1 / 1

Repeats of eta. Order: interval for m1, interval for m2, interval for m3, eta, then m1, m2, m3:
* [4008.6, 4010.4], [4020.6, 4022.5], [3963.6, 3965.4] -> -18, 57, 56.5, 38.0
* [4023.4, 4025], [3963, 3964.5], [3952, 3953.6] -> 12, 57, 40.6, 52.3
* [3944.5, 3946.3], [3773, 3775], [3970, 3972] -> -23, 50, 46.1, 23.4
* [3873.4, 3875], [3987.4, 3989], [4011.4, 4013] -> 6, 50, 54.9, 55.3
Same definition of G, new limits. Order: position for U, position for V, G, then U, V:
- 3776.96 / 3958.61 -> 0.2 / 7.1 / 7.3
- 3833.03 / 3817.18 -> 1.4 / 5.6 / 7.0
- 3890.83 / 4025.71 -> 1.1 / 6.3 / 7.4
